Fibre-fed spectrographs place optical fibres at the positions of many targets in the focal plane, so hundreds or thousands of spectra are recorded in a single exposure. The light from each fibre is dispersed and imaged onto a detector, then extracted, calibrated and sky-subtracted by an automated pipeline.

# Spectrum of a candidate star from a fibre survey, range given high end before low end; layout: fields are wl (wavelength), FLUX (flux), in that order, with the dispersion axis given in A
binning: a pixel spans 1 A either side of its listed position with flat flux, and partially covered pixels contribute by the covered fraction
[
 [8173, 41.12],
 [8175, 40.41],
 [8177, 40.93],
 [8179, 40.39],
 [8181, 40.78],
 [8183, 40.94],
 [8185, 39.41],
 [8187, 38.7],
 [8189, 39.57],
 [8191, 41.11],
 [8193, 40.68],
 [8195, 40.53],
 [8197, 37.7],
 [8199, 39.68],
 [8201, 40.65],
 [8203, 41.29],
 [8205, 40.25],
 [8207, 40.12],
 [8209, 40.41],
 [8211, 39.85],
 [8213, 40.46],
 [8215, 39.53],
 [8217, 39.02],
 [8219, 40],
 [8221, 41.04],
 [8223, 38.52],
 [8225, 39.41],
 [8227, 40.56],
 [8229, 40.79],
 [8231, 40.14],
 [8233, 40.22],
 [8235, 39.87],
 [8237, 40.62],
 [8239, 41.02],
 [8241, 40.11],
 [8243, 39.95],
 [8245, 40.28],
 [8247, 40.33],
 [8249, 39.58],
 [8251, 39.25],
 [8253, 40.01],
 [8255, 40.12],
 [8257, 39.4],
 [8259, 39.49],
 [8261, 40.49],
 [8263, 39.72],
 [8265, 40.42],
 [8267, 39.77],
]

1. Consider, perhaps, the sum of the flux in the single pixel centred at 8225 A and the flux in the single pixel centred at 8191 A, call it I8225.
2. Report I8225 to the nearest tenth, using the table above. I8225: 80.5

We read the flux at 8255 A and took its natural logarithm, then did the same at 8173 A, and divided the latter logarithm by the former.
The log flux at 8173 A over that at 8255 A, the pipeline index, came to 1.007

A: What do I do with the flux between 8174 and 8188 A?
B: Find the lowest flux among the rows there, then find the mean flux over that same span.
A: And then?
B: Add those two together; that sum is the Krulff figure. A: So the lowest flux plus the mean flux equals 78.9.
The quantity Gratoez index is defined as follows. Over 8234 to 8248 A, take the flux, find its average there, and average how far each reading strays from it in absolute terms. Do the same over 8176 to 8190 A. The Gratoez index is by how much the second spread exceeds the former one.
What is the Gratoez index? 0.46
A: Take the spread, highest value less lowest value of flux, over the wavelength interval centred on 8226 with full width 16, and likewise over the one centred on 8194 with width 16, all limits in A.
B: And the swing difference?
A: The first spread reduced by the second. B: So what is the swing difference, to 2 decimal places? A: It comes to -0.89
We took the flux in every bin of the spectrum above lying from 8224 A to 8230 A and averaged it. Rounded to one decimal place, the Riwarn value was 40.3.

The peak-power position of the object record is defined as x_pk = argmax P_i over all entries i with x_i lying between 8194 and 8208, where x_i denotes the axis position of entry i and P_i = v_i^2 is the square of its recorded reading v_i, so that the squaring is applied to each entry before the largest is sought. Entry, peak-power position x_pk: 8203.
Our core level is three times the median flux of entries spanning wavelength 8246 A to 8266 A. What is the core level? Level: 119.6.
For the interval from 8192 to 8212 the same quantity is 121.0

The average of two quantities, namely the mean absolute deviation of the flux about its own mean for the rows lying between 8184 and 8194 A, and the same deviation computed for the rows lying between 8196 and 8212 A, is 0.74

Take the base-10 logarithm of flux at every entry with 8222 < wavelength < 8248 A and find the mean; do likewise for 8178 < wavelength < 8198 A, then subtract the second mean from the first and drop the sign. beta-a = 0.0018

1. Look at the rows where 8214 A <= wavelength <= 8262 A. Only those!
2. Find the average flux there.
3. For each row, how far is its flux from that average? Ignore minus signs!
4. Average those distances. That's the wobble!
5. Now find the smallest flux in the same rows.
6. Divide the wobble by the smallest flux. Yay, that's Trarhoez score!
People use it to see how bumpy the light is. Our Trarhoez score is 0.013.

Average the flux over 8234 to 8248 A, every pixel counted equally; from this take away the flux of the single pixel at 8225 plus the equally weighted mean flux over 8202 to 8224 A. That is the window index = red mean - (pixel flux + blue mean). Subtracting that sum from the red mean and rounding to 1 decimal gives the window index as -39.1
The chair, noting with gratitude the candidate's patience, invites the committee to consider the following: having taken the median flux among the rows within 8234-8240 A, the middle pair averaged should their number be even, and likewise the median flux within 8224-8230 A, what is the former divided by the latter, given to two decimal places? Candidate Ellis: 1.00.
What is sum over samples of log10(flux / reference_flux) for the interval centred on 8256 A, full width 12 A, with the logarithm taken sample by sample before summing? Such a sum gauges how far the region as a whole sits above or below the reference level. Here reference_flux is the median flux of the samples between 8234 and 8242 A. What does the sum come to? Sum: -0.04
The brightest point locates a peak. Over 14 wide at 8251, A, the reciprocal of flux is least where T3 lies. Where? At 8247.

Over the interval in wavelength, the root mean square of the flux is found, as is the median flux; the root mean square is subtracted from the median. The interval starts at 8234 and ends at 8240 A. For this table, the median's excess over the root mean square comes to 0.11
